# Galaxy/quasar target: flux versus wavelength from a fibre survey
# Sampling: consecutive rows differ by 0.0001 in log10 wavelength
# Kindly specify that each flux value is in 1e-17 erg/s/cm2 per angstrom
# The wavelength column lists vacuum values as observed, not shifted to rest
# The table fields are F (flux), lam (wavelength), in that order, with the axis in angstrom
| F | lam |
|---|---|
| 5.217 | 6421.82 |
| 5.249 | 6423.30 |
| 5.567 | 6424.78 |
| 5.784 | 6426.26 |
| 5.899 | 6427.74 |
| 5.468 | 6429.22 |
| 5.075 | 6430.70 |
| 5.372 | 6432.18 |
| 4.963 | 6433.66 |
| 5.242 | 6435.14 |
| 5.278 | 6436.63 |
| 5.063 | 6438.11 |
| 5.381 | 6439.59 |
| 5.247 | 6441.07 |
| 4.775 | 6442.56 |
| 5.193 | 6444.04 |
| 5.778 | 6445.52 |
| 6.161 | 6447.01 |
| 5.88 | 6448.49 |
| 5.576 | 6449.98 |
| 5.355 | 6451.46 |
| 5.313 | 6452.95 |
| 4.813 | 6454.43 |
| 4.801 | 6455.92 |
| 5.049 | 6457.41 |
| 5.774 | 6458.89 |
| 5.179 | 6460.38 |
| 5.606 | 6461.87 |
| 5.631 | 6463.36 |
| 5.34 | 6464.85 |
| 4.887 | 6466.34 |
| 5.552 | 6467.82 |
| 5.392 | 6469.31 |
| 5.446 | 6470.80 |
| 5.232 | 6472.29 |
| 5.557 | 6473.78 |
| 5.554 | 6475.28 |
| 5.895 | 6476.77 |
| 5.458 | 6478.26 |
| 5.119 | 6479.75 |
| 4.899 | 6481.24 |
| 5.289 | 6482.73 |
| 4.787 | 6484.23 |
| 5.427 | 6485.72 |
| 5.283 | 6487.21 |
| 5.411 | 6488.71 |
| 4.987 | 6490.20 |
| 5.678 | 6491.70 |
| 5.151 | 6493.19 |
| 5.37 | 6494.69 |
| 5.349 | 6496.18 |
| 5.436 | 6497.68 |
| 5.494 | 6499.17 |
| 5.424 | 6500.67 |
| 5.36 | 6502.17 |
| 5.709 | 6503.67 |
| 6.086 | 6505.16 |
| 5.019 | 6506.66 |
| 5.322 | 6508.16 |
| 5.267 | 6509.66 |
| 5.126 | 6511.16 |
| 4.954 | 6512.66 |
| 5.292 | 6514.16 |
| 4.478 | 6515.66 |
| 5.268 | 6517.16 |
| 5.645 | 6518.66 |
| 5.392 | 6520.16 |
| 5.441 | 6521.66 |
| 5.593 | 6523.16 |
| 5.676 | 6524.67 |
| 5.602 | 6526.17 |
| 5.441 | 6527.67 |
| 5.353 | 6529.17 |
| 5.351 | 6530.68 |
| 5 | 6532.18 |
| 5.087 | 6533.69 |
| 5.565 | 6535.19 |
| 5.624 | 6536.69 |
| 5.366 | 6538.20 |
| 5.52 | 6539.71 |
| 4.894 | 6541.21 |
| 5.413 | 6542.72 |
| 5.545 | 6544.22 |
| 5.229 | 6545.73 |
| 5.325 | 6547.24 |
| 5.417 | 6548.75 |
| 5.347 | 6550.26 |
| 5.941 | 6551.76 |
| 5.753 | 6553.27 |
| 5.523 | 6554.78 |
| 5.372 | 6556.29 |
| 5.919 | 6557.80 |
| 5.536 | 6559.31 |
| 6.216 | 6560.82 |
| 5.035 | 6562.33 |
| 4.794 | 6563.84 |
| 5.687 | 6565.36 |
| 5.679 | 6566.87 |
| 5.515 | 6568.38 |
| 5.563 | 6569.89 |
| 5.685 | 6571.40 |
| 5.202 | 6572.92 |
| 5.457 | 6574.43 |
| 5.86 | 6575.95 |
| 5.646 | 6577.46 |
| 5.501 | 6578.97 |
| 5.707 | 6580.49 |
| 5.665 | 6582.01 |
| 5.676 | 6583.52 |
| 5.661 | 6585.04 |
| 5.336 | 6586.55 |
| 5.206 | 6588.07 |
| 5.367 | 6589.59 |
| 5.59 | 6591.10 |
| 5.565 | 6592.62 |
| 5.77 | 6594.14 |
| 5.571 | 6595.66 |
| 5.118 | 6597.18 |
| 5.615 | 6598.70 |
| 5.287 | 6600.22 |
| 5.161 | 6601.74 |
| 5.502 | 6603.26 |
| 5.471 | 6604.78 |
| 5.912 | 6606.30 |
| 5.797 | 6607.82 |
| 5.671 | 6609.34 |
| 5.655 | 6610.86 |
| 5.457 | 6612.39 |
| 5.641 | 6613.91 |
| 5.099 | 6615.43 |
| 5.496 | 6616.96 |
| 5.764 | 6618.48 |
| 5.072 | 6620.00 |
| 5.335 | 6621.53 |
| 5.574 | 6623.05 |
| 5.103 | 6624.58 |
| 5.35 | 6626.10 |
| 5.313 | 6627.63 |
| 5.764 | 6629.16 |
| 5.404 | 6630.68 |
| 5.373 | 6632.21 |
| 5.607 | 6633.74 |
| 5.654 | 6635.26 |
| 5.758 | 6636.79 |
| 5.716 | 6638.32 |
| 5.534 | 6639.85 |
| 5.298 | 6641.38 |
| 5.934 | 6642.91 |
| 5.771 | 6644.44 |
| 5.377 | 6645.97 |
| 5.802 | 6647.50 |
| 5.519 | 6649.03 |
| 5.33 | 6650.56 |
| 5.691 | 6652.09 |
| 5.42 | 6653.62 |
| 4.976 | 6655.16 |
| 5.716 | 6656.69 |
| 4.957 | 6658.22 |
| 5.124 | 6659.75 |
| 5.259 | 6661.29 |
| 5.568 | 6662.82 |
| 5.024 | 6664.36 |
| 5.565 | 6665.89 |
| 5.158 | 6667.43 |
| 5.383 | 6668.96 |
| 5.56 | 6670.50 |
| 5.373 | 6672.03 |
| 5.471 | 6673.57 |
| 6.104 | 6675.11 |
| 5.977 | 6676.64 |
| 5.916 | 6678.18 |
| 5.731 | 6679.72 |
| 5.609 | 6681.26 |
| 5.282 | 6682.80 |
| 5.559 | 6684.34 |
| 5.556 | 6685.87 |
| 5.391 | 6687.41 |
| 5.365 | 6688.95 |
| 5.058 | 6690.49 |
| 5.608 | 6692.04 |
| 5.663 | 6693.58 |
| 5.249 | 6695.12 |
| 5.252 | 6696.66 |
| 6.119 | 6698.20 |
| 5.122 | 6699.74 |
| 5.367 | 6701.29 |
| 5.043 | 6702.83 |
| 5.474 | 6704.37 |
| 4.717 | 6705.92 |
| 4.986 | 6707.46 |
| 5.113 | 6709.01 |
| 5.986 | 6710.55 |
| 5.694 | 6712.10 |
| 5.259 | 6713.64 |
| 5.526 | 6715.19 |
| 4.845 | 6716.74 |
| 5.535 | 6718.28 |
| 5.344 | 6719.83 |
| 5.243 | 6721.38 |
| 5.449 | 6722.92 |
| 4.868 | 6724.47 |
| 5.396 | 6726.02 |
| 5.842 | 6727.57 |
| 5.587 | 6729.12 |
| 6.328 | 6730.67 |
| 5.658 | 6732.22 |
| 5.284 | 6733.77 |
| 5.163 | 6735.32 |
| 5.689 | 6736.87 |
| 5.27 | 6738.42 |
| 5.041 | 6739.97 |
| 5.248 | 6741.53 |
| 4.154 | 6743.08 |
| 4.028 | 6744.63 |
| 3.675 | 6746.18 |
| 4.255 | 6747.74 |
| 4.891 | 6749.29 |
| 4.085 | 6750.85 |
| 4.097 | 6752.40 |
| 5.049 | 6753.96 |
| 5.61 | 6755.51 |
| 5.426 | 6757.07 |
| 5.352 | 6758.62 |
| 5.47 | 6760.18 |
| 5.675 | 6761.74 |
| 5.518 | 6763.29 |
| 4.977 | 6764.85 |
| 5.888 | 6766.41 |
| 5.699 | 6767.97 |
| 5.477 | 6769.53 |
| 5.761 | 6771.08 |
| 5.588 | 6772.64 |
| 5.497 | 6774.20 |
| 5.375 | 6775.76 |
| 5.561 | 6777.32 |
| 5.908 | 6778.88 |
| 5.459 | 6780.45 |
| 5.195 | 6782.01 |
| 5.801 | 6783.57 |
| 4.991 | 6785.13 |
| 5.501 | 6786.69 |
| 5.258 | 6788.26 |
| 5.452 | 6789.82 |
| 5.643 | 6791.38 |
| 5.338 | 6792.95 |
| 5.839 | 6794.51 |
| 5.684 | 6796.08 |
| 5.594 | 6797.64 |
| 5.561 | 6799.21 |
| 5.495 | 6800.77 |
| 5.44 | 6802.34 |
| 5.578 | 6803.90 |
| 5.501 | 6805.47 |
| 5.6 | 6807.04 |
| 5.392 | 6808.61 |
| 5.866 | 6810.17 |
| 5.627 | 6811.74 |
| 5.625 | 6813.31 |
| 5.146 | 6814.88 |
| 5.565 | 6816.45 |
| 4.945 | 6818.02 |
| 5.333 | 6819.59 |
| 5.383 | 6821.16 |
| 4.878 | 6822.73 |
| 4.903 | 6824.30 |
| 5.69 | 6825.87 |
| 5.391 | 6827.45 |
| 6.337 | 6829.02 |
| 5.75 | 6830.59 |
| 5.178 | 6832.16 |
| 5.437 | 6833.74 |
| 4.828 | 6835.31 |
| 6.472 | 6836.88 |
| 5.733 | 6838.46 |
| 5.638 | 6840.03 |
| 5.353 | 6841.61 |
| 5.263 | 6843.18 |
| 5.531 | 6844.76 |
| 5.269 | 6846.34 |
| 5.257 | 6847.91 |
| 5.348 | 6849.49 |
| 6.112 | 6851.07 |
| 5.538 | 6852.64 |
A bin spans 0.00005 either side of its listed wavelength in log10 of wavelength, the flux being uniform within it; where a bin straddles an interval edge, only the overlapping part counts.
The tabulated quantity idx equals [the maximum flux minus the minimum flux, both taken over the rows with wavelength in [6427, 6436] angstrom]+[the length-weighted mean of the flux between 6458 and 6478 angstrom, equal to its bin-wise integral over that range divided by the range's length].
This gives 6.40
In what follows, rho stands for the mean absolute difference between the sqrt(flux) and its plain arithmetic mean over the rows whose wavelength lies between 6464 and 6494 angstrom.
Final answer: 0.048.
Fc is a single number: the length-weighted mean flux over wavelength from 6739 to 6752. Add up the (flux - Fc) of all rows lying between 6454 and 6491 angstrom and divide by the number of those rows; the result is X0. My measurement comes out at 0.87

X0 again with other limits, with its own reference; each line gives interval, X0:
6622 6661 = 1.06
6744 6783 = 0.76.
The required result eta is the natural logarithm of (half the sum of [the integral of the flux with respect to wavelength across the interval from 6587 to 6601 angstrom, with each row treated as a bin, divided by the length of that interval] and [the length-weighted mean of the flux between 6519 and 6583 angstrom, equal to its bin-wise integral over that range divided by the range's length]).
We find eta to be 1.70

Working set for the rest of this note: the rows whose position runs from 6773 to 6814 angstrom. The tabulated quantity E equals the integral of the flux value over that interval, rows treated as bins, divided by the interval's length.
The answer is 5.53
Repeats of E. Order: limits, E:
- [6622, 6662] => 5.47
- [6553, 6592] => 5.54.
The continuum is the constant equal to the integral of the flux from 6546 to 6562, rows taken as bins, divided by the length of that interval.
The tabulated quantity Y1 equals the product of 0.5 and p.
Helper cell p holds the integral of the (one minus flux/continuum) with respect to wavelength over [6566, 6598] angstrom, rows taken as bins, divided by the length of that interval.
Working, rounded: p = 0.012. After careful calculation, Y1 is 0.006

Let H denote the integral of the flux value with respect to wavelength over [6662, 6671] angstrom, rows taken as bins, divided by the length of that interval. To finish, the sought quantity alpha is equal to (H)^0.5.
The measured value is 2.32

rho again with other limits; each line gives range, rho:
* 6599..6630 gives 0.044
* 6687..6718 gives 0.060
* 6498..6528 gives 0.051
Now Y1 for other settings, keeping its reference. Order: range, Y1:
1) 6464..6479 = 0.016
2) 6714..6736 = 0.016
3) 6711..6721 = 0.020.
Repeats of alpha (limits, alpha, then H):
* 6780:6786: 2.32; 5.37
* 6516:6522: 2.32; 5.37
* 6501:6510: 2.34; 5.47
